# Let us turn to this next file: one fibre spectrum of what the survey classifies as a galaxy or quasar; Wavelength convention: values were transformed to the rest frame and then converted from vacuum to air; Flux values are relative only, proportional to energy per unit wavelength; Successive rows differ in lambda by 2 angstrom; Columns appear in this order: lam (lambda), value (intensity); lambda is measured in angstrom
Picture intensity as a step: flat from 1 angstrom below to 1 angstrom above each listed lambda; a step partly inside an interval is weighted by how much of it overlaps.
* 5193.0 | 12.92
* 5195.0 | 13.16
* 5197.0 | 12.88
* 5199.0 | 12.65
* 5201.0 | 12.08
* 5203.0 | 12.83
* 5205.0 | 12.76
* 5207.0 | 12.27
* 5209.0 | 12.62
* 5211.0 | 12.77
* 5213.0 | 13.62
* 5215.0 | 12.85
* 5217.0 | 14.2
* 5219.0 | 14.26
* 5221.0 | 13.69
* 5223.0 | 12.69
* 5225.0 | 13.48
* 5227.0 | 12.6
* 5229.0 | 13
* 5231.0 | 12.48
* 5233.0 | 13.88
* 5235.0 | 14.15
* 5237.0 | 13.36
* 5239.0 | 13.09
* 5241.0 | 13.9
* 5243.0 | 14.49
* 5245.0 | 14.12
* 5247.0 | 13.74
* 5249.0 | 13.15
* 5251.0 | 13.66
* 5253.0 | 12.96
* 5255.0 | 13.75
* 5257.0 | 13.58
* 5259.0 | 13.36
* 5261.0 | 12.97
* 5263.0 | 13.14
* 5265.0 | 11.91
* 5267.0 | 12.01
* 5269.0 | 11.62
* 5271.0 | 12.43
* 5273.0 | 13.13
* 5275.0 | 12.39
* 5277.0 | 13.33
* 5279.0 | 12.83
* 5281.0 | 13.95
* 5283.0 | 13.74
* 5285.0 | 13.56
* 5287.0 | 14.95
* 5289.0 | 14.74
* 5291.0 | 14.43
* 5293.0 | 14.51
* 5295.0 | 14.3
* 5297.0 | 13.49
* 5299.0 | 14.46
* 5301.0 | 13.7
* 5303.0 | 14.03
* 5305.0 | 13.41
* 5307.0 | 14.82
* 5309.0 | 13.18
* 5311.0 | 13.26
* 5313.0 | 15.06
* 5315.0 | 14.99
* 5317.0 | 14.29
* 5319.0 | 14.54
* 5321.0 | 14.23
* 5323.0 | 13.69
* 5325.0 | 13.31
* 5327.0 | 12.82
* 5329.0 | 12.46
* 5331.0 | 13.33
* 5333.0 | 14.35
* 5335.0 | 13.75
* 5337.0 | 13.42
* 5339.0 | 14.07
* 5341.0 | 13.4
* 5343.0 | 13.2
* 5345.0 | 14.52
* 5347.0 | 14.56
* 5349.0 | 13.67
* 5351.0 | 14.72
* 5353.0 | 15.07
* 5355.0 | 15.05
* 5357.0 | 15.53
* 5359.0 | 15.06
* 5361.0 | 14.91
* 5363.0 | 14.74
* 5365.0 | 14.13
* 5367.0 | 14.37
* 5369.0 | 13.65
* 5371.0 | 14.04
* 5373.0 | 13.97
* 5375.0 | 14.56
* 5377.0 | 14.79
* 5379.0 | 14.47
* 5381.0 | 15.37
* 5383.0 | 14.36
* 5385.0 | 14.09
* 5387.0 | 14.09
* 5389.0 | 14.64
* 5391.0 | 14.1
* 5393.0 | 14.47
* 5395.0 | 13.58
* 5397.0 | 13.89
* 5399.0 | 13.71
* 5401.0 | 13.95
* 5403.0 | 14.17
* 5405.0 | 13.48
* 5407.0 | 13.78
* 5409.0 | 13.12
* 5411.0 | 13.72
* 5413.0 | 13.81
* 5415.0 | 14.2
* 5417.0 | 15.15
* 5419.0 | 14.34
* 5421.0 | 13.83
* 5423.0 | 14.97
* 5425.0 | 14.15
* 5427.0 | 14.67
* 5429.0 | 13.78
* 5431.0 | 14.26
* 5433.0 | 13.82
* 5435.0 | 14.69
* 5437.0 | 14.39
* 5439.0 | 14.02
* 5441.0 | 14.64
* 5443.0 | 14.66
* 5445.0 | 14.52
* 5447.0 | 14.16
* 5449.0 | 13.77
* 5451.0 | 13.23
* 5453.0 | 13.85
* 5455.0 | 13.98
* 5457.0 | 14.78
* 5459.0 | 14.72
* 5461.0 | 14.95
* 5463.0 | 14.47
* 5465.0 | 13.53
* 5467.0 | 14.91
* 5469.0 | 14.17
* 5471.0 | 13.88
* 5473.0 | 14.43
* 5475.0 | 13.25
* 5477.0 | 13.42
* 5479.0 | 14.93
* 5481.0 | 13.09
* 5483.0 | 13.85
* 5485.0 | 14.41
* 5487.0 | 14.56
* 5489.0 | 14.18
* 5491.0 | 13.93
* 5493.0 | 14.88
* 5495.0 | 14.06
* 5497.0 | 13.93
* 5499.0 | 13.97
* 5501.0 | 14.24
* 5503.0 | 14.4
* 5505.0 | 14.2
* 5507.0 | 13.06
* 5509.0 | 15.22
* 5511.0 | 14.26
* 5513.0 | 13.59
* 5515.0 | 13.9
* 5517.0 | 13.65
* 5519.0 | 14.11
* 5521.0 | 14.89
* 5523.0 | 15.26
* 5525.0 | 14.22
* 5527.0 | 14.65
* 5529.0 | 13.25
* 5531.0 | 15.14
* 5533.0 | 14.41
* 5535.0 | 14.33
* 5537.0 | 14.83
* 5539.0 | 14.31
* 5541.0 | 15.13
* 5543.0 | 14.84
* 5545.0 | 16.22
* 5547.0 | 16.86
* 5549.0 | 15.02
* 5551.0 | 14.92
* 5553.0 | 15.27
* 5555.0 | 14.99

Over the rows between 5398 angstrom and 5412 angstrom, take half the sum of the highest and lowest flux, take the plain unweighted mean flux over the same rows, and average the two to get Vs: 13.7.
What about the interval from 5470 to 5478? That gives 13.8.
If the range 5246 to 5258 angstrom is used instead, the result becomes 13.4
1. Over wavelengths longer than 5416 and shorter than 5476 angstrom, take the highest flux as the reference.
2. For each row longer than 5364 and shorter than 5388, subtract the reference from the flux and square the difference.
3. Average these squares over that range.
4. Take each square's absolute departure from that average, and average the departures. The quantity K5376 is 0.50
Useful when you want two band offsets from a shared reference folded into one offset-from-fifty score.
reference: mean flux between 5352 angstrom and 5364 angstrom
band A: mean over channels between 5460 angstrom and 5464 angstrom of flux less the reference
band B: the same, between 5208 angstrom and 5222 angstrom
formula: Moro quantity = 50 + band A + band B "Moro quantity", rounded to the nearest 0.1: 48.0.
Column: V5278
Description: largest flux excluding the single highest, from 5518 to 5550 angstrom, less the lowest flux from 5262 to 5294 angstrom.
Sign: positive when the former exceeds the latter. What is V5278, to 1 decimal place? 4.6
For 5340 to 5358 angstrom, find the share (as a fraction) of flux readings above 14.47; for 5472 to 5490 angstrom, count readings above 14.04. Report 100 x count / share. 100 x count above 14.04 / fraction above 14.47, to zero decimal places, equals 750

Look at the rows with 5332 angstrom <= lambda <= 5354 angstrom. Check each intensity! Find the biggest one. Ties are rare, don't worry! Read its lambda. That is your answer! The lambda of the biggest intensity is 5353.0 angstrom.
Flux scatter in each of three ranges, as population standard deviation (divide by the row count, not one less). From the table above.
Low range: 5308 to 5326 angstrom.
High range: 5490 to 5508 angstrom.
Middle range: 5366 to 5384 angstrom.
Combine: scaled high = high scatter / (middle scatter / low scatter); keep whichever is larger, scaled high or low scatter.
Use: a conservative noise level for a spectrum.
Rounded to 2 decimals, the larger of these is 0.69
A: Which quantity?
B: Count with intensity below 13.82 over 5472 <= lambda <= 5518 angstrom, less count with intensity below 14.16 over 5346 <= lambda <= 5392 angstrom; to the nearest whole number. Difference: -2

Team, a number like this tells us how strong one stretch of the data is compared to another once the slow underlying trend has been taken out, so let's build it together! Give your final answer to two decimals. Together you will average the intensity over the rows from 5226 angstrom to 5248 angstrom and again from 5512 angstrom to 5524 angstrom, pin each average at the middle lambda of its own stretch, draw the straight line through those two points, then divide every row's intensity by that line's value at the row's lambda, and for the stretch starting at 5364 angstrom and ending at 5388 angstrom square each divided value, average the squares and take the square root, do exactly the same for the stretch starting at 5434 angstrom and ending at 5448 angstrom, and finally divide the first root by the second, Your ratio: 1.00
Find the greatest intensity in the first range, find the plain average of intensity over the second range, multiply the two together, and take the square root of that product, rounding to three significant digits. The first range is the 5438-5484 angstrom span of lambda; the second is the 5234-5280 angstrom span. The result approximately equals 14.0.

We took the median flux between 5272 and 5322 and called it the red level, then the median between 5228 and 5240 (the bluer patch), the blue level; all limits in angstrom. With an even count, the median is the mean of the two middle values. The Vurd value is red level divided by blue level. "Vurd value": 1.06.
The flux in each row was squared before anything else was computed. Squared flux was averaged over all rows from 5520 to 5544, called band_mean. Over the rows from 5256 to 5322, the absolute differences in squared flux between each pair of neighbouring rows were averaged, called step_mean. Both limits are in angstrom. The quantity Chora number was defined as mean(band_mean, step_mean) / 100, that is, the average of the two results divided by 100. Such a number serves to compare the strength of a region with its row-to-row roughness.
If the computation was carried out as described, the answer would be 1.15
